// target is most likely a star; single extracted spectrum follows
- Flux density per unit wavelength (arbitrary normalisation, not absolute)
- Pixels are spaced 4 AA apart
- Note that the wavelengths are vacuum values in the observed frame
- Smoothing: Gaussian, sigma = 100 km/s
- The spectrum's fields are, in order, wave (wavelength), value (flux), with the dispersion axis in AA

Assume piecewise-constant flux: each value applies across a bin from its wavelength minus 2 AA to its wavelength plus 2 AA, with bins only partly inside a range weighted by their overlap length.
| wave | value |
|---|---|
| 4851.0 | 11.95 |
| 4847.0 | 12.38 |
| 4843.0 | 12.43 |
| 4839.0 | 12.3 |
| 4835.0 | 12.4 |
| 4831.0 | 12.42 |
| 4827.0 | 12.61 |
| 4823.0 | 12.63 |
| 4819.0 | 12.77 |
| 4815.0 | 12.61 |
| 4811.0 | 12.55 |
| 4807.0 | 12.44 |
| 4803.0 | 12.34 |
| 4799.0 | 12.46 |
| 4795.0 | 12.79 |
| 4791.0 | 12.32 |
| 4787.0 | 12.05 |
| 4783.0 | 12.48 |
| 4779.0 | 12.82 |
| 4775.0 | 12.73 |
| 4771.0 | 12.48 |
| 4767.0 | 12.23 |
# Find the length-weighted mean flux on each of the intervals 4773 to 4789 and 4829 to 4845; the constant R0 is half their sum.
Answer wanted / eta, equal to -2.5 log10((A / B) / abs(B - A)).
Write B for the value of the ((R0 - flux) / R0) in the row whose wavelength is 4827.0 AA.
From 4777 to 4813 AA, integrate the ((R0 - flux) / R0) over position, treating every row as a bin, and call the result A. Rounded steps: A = -0.053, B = -0.013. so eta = -5.0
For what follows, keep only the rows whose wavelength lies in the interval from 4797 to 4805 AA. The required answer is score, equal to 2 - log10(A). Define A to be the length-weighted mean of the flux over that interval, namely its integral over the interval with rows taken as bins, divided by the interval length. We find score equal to 0.907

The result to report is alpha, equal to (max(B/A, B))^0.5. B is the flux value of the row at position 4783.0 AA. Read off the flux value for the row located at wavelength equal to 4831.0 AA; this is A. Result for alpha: 3.53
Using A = 12.42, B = 12.48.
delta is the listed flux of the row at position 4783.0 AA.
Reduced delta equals 12.48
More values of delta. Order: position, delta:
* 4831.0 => 12.42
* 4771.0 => 12.48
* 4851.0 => 11.95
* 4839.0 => 12.3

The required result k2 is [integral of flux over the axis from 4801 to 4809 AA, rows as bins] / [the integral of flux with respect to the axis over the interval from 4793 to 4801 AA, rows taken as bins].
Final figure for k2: 0.98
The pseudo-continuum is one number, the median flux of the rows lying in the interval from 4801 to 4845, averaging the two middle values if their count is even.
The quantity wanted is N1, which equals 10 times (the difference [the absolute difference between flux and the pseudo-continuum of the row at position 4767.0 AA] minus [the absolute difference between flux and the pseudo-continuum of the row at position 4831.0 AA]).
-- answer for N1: 1.9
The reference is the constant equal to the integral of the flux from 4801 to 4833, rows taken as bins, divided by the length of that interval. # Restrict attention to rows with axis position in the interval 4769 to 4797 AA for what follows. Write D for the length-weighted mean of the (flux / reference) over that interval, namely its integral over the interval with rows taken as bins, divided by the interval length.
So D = 1.00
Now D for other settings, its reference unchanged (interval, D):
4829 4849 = 0.99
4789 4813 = 0.99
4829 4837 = 0.99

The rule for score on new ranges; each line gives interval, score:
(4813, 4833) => 0.899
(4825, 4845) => 0.905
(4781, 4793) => 0.911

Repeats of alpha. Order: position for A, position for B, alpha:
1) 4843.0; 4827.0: 3.55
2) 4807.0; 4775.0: 3.57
